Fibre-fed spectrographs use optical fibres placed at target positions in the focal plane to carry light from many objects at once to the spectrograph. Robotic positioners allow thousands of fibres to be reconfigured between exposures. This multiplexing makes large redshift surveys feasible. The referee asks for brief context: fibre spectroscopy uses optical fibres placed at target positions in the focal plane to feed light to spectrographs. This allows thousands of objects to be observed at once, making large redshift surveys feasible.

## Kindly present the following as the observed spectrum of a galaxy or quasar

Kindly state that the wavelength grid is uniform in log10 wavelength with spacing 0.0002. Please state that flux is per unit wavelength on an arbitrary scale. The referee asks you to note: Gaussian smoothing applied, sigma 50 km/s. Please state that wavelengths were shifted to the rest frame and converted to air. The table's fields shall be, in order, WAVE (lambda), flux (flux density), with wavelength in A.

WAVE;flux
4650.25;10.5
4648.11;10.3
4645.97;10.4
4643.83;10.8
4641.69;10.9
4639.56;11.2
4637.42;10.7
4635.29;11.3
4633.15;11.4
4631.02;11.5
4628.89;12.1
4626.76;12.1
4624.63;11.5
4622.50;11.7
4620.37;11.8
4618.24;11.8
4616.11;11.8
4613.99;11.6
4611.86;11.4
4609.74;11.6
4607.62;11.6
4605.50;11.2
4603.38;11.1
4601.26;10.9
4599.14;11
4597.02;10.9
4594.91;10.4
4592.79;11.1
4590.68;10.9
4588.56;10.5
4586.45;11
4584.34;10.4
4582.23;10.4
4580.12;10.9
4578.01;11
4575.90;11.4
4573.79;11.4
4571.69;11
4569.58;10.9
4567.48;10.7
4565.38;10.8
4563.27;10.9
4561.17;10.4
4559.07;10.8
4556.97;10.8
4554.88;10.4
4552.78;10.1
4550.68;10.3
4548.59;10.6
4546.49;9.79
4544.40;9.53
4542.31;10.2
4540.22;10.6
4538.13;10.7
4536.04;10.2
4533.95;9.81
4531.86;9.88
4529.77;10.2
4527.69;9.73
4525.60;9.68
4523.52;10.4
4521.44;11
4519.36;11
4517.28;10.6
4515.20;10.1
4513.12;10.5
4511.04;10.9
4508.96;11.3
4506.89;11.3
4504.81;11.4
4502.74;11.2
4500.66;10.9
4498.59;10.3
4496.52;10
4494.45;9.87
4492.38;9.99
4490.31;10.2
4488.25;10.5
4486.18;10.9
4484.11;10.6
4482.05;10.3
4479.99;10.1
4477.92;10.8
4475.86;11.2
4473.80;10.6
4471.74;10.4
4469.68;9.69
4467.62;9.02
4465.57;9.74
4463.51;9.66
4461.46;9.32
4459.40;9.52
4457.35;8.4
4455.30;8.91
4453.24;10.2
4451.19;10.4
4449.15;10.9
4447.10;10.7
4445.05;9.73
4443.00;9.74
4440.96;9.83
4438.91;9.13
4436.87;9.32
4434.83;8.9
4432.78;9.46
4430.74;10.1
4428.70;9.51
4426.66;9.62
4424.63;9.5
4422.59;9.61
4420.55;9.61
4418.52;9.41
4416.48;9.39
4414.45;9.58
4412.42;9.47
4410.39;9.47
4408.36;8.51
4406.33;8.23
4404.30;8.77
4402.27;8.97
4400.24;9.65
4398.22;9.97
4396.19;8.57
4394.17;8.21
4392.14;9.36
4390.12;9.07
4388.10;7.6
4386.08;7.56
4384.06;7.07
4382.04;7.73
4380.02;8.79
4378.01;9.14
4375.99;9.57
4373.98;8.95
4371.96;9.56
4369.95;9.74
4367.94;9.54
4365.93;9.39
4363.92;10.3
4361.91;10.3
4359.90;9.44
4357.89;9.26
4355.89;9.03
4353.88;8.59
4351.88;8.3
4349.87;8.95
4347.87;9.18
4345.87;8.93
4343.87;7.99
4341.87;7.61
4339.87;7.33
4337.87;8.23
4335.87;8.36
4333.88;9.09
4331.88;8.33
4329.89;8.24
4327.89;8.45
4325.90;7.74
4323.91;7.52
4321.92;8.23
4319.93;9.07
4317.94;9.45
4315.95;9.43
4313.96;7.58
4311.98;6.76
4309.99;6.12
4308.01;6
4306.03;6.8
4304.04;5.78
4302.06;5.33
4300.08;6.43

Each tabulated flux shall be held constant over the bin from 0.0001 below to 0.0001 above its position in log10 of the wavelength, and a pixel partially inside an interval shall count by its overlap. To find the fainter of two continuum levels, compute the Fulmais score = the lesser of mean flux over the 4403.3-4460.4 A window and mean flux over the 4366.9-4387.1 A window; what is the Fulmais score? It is 8.77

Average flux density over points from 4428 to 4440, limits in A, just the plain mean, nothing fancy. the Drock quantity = 9.4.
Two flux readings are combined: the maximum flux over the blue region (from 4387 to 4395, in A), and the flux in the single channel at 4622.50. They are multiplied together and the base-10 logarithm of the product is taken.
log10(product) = 2.039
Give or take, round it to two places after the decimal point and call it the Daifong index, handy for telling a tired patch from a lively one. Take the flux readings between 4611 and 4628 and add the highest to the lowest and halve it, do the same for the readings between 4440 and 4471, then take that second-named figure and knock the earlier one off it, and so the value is -2.10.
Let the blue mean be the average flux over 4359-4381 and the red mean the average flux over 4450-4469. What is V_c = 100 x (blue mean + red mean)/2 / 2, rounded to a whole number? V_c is 475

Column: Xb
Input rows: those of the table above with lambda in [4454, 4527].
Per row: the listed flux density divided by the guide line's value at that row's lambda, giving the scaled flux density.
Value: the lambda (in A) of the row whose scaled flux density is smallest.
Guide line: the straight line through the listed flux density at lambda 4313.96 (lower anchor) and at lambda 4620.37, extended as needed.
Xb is 4457.35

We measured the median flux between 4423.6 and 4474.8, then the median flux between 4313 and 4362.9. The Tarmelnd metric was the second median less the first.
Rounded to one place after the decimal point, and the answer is -1.2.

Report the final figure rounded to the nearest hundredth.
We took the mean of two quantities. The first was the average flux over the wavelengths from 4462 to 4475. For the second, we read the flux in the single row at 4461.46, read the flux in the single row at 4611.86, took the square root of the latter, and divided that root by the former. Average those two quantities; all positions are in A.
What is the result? 5.11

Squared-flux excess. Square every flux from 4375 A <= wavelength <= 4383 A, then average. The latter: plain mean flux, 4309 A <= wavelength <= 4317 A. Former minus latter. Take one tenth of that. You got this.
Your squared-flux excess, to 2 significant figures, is 7.1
